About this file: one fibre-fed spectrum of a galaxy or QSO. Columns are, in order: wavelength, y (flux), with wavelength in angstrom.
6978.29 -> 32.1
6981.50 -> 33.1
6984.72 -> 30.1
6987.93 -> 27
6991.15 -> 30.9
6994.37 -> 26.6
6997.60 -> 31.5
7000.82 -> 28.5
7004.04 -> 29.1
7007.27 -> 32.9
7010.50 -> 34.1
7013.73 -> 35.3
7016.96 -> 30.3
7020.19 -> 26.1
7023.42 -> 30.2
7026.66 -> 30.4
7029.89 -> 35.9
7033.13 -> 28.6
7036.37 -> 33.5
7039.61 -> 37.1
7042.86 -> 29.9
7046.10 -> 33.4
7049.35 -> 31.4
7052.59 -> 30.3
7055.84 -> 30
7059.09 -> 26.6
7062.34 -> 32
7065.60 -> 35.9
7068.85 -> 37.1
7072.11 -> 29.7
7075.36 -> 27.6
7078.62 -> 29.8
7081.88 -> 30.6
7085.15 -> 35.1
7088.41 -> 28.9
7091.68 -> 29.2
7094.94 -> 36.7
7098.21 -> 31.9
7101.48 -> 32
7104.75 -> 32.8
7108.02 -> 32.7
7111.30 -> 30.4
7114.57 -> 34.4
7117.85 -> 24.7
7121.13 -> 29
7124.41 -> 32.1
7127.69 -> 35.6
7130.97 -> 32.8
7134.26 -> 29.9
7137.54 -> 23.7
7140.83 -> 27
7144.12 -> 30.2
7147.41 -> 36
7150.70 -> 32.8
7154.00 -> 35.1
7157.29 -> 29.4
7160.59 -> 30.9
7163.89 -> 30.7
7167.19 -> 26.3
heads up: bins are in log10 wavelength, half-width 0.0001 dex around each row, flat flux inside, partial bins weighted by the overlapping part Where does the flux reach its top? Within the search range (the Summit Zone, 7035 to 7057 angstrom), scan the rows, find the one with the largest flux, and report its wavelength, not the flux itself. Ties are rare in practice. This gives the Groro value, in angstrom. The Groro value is 7039.61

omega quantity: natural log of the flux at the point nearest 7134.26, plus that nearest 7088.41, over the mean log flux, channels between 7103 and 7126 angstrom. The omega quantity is 1.97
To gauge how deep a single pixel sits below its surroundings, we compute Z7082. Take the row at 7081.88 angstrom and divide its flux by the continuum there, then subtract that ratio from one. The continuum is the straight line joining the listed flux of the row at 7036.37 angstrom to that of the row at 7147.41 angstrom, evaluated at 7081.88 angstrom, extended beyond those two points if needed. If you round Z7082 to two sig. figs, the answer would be 0.11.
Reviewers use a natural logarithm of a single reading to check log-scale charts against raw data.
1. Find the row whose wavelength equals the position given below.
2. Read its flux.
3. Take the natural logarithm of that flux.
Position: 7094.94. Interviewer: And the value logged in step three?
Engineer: 3.60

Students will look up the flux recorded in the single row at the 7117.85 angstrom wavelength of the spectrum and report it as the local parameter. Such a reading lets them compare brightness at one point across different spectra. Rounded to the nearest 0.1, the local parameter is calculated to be 24.7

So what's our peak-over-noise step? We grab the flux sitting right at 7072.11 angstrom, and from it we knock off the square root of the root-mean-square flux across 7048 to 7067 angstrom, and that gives 24.1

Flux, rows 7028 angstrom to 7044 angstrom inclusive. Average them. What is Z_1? 33.0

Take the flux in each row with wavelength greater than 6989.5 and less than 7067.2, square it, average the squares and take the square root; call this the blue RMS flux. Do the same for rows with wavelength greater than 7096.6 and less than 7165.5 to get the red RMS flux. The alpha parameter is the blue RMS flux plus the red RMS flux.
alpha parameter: 62.7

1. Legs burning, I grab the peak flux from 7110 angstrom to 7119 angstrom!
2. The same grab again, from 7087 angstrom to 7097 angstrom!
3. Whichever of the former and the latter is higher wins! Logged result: 36.7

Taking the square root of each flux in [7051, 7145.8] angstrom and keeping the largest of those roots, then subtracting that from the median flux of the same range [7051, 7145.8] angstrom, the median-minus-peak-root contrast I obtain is 24.3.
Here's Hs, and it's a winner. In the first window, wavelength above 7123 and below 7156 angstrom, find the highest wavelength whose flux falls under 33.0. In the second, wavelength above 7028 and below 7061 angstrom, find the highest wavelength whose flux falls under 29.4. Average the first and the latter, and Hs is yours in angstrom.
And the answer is 7104.9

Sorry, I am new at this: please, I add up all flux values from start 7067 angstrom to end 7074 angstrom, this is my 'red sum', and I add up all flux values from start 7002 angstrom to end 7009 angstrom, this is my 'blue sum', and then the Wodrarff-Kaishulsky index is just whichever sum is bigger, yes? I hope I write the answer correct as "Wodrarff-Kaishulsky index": 67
